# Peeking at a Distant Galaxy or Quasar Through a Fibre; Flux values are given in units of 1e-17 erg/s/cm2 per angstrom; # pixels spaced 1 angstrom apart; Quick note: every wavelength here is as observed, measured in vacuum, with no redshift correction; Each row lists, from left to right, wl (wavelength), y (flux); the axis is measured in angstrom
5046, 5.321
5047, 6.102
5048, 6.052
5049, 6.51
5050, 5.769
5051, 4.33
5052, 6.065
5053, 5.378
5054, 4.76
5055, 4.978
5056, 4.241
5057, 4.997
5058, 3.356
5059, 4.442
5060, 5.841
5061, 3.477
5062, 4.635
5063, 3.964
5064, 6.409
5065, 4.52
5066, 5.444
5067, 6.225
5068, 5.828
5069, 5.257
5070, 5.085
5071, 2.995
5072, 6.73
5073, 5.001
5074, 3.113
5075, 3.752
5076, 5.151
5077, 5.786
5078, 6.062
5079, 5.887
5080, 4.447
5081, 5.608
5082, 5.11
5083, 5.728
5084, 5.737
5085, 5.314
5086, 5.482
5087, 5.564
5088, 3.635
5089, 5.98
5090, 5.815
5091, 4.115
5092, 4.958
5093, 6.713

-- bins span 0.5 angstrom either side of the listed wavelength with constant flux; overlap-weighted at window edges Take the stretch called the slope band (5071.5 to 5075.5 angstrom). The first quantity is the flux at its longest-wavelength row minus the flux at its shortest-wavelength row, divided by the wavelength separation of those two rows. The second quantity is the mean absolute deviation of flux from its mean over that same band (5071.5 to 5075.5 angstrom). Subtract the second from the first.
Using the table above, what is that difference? -2.2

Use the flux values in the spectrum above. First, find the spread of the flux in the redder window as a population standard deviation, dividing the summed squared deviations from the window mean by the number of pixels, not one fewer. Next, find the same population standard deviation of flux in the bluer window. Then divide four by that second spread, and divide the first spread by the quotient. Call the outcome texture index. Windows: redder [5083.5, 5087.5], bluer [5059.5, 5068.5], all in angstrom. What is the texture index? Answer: 0.037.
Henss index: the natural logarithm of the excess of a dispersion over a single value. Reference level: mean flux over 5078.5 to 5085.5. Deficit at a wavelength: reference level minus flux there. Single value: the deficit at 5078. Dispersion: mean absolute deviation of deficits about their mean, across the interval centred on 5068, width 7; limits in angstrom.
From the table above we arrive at 0.33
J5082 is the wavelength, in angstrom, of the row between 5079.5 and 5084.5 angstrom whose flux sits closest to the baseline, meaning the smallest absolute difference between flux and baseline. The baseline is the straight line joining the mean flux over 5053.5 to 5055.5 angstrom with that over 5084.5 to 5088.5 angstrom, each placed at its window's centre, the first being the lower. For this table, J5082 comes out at 5082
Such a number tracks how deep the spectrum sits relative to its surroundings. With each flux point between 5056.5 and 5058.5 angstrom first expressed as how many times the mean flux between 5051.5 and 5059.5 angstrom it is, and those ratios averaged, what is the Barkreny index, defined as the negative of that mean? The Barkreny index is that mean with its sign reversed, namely -0.87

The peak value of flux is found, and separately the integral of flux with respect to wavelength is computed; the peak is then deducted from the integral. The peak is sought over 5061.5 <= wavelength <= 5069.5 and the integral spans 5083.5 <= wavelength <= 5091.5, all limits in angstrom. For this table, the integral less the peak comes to 35.2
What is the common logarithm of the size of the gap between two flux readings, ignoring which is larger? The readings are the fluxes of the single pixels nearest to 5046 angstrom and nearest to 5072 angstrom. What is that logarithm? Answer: 0.15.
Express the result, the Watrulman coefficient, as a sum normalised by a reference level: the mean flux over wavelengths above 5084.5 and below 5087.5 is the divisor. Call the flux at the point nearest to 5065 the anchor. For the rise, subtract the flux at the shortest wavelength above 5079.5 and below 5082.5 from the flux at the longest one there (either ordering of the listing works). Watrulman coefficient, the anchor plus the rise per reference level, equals 0.95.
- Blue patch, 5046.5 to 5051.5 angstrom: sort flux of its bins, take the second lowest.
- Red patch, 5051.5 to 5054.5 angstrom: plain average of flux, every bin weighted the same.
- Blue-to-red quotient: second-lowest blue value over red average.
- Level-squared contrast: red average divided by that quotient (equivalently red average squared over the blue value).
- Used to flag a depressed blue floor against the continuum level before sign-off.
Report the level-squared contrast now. 5.1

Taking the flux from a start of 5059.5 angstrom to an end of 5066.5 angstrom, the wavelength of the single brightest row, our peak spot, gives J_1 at 5064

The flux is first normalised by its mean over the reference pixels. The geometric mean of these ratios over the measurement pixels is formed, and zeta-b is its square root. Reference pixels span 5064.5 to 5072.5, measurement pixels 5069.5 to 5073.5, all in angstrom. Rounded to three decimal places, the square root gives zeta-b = 0.951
